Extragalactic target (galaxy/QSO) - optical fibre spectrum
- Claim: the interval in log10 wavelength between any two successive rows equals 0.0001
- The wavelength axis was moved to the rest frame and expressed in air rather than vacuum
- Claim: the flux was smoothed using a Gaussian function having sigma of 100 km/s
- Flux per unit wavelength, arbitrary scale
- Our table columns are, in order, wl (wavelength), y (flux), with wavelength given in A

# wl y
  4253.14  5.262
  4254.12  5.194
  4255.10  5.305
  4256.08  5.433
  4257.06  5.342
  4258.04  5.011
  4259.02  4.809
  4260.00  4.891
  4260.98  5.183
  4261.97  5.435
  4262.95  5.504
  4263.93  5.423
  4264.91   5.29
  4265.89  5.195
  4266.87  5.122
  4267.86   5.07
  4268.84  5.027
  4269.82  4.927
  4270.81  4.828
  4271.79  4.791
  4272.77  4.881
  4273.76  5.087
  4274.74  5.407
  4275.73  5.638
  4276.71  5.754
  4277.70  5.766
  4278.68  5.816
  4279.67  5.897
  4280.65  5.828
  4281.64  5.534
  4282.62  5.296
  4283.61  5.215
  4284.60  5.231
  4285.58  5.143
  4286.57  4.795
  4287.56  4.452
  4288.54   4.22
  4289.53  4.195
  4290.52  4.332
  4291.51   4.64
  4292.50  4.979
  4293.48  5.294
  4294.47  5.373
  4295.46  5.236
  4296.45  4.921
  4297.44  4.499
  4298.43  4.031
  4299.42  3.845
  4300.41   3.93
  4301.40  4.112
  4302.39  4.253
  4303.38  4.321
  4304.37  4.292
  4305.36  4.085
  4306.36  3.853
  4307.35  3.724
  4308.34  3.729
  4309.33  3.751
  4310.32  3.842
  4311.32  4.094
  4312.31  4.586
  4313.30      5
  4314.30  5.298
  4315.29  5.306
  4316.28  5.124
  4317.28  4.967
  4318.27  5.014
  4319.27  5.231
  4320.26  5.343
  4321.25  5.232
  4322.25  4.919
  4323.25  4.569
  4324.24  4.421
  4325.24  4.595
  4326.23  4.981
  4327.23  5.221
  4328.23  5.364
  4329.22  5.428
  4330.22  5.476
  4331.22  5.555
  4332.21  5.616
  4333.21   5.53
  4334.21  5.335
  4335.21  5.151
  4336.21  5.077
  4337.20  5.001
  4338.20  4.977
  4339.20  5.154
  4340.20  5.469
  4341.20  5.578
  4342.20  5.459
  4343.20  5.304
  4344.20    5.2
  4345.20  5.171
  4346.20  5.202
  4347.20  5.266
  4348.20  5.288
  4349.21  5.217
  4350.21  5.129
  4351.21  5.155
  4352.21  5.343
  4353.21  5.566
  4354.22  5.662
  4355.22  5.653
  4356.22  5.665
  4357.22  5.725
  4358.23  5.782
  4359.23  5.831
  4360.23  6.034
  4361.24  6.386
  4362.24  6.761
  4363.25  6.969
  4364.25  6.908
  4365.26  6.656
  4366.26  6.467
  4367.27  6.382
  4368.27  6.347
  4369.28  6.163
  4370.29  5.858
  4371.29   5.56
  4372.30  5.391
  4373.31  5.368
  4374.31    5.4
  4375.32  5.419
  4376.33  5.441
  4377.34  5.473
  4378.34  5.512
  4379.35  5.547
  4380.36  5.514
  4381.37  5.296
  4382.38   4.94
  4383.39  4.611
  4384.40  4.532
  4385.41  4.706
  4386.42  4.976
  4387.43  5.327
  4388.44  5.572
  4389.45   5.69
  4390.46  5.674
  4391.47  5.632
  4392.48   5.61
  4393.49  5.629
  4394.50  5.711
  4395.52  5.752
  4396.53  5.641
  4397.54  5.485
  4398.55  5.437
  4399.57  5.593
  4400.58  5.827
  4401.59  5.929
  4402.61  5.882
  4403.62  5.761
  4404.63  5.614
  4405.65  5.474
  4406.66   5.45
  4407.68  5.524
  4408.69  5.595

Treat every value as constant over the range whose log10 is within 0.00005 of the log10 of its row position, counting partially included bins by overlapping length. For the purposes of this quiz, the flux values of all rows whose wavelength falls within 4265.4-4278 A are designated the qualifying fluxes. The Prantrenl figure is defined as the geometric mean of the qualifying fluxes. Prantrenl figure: 5.18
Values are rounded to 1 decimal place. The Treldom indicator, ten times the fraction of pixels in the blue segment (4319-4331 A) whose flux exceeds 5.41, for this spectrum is 1.7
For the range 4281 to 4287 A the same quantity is 1.7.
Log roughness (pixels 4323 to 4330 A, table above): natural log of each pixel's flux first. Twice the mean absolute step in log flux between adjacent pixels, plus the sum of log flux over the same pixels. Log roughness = 11.2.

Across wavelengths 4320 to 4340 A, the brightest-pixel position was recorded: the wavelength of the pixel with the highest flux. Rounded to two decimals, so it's 4332.21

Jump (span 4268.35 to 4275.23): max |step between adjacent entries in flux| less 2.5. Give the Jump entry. -2.18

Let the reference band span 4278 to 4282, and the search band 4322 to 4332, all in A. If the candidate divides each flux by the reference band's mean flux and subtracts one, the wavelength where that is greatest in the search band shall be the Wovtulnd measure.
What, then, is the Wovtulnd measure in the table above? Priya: 4331.22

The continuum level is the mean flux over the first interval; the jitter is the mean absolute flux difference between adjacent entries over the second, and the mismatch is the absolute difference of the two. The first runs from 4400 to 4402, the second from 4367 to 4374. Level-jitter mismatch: 5.7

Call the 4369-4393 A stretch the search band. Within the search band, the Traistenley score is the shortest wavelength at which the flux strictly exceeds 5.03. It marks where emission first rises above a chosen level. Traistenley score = 4369.28 A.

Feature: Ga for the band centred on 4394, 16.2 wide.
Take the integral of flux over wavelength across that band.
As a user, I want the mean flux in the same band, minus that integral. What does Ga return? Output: -85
